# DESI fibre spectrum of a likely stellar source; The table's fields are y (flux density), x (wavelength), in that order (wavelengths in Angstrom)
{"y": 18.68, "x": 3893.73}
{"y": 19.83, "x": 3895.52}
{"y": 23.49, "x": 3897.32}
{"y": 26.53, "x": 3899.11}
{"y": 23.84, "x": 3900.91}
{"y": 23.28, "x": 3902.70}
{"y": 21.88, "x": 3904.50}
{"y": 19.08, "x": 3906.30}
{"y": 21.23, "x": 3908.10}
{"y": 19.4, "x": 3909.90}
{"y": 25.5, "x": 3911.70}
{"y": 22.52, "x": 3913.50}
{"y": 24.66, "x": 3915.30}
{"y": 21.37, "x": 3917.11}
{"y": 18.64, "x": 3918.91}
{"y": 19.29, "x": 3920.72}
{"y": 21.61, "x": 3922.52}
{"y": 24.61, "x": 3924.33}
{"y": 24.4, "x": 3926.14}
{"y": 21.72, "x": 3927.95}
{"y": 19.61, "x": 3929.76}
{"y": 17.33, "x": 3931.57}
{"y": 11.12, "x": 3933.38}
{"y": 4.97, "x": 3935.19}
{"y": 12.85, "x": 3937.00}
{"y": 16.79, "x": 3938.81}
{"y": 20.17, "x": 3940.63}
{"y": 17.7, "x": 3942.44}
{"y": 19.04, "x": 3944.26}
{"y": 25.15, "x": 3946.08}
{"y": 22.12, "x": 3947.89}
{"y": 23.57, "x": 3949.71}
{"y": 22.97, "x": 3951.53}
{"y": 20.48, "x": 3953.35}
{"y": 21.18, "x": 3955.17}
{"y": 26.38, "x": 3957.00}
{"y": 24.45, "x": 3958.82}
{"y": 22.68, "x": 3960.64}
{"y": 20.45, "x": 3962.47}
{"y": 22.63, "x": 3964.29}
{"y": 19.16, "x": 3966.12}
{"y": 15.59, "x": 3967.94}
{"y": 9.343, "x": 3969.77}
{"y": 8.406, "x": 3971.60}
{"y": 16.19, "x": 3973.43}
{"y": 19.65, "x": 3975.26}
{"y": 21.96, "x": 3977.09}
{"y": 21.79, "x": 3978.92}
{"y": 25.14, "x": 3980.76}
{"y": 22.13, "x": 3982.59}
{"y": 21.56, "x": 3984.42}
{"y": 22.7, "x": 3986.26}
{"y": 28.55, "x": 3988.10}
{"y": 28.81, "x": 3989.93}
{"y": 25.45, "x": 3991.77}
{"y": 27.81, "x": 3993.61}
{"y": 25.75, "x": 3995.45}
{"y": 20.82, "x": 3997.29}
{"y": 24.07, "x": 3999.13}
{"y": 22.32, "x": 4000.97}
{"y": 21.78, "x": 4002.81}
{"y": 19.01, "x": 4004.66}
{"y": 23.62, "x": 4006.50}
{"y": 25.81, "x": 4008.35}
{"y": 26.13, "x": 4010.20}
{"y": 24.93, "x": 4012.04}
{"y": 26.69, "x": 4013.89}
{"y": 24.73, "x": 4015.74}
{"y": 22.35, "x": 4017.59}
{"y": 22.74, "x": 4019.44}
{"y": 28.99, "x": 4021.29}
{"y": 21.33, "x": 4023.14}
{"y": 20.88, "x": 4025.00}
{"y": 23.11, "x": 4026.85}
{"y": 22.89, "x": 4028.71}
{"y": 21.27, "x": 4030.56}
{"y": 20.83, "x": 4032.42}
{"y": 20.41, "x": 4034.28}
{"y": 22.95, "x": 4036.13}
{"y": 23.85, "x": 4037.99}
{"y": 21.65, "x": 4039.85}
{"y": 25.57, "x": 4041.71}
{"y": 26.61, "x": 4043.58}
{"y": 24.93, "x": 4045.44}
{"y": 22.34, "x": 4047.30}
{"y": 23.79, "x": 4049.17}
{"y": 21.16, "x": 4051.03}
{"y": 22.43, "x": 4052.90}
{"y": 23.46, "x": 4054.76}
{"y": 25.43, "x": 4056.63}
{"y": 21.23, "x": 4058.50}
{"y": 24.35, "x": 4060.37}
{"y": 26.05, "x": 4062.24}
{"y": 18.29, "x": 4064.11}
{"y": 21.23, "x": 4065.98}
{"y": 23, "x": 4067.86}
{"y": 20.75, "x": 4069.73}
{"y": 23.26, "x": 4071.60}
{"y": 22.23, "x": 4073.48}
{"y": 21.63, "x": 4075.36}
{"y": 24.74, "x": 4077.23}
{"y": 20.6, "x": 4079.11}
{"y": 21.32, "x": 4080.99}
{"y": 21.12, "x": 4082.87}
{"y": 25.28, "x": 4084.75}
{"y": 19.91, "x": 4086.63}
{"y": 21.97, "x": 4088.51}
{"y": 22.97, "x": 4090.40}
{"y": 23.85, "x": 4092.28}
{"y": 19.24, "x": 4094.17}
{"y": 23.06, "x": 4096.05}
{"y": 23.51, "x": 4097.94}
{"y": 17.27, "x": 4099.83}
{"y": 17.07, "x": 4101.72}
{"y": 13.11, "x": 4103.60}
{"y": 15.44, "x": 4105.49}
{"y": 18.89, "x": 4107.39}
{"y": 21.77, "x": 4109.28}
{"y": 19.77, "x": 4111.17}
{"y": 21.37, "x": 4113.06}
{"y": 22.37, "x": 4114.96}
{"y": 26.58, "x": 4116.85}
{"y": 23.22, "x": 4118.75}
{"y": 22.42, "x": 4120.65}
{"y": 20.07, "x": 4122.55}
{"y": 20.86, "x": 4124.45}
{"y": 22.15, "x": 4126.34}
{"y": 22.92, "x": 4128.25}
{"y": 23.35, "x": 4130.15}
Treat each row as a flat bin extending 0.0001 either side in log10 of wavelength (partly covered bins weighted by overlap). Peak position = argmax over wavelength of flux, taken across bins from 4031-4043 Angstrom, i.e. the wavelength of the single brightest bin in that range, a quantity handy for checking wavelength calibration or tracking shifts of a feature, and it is 4041.71 Angstrom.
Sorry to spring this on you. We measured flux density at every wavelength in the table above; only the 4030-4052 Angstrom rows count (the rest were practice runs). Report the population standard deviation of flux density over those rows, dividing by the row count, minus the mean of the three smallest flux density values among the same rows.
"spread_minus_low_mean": -18.9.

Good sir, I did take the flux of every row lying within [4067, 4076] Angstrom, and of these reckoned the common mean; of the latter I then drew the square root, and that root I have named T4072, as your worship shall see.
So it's 4.71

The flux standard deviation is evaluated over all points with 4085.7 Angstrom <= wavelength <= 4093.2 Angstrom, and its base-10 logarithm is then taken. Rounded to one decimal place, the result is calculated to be 0.2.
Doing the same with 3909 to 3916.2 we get 0.4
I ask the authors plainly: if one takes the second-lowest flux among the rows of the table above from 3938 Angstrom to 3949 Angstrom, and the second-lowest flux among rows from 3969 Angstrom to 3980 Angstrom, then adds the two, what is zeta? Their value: 27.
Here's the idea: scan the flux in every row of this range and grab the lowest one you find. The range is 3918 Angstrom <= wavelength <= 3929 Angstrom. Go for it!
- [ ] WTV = 18.64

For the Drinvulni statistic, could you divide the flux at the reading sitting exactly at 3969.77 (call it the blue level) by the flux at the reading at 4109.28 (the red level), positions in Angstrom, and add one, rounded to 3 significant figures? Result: 1.43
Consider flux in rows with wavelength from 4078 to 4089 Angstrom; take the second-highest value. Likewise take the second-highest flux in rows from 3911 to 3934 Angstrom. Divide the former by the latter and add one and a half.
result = 2.39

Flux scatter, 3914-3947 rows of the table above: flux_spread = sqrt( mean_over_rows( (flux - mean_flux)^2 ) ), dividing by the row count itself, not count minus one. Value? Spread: 5.0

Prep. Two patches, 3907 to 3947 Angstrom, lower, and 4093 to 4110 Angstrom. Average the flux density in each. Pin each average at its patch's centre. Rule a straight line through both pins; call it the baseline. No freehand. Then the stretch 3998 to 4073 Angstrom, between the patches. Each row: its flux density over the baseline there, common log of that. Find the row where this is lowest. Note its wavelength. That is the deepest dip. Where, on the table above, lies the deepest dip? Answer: 4064.11 Angstrom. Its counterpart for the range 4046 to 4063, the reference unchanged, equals 4051.03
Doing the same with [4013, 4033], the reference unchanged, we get 4032.42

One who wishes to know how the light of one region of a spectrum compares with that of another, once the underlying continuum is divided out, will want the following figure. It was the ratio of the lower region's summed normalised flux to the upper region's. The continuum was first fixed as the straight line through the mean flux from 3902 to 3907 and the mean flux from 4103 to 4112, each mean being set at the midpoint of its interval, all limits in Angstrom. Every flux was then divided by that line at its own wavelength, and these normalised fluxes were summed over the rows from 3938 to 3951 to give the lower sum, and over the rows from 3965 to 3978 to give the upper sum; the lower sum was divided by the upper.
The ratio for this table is 1.28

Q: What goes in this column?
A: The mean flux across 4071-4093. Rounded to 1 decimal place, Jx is 22.4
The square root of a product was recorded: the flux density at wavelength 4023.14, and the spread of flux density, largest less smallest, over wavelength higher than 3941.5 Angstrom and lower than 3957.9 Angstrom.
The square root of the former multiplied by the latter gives 14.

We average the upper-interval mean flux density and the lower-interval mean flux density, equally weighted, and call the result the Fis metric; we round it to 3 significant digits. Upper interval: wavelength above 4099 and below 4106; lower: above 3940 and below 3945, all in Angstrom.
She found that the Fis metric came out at 17.3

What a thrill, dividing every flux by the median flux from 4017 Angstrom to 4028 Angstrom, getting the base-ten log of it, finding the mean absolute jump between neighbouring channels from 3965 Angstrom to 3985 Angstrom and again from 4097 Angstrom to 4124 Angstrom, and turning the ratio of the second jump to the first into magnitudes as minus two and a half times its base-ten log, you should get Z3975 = 0.5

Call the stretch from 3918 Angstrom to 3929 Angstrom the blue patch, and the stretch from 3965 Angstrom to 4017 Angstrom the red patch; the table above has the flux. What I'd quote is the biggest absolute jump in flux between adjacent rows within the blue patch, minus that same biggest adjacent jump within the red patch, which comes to -5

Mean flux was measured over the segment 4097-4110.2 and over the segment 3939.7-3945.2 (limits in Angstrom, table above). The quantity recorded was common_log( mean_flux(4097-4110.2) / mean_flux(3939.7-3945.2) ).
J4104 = -0.019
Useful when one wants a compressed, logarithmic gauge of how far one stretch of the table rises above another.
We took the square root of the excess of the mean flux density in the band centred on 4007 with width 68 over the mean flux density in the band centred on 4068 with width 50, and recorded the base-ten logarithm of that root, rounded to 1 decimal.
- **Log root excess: -0.1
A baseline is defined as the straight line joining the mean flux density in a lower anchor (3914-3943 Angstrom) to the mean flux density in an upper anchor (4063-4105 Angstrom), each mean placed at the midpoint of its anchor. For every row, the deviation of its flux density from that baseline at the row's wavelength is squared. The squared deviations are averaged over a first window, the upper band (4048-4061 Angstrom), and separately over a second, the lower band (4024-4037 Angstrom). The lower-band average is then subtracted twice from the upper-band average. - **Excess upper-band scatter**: 1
